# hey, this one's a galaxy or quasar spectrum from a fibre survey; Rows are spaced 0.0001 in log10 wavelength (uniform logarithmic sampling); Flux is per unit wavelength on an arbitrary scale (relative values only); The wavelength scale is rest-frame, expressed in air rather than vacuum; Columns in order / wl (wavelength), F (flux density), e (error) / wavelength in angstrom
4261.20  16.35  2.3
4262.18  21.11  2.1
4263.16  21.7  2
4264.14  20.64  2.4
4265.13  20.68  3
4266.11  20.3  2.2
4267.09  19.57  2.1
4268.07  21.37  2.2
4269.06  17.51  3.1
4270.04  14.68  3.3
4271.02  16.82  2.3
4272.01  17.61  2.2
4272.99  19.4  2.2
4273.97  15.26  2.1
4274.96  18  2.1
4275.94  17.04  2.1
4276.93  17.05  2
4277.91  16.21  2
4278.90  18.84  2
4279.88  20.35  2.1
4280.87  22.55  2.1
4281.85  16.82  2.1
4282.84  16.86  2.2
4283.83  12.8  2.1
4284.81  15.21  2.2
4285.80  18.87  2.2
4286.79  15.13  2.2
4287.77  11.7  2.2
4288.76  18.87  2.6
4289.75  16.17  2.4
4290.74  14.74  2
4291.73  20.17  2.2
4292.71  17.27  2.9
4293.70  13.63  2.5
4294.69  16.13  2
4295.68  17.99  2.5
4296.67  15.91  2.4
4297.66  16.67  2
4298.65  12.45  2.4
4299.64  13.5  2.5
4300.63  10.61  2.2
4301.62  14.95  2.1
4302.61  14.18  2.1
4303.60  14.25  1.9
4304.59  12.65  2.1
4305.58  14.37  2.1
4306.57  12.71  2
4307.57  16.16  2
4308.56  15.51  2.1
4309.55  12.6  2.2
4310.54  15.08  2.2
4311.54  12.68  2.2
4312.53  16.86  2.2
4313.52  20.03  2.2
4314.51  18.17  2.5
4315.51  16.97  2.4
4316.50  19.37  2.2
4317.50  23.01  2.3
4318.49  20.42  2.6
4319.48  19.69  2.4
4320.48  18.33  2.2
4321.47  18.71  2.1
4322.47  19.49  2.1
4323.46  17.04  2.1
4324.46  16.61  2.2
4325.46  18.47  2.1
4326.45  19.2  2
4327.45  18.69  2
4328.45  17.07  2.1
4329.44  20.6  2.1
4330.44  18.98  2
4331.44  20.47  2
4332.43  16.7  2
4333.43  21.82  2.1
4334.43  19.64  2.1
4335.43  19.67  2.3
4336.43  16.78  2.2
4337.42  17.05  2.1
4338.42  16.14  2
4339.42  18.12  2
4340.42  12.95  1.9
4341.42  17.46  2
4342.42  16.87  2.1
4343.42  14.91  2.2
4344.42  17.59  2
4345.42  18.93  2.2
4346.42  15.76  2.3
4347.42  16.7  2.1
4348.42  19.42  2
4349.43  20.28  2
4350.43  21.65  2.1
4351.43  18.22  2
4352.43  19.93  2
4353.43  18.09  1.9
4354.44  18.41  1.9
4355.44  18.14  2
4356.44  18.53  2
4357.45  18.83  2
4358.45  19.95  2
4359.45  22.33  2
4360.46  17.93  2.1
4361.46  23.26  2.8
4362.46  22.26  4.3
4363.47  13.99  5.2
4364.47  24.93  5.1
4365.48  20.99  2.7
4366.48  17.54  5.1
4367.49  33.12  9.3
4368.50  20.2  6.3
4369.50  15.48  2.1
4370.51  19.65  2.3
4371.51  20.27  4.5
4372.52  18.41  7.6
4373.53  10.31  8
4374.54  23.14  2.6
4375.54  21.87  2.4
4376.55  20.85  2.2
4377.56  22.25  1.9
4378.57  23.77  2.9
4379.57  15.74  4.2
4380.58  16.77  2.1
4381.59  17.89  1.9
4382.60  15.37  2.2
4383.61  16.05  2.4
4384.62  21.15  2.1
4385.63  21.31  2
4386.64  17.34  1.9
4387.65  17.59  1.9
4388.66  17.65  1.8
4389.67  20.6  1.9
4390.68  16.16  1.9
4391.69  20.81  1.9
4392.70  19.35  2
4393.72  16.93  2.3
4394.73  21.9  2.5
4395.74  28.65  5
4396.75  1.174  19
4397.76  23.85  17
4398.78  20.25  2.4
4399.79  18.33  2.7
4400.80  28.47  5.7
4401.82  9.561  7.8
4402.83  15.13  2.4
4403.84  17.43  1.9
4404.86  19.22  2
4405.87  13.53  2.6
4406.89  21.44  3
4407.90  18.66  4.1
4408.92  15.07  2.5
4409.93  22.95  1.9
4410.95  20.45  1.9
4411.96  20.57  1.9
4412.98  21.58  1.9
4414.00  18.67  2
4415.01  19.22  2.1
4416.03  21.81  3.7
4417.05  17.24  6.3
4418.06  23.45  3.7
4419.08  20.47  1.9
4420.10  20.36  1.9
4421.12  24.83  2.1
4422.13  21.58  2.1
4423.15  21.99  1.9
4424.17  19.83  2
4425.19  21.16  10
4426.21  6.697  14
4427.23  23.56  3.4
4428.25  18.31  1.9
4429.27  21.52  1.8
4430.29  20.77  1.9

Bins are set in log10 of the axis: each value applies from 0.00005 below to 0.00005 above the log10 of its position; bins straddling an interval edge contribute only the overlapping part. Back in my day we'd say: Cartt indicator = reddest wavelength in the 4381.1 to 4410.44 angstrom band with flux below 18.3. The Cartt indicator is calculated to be 4408.92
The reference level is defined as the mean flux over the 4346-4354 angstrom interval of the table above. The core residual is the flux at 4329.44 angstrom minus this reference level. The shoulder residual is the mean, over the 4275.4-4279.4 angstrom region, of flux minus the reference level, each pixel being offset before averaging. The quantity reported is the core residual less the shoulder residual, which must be 3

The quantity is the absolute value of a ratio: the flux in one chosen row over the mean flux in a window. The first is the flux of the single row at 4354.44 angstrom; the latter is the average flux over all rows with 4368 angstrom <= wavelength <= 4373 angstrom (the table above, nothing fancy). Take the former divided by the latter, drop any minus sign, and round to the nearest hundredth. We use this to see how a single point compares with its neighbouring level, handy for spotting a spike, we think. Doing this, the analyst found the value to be 0.98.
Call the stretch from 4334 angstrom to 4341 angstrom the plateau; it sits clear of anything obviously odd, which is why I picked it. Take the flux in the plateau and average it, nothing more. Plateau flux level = 17.2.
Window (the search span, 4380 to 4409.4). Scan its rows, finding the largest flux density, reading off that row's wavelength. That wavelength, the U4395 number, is 4395.74 angstrom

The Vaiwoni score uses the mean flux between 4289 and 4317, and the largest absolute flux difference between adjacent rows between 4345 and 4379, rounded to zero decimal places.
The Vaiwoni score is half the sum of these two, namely 16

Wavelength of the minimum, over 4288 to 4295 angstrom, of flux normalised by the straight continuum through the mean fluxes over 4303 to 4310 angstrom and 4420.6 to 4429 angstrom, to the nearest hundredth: 4293.70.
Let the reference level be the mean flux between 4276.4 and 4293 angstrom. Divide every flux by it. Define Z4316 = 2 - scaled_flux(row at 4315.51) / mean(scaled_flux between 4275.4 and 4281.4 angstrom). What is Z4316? 1.1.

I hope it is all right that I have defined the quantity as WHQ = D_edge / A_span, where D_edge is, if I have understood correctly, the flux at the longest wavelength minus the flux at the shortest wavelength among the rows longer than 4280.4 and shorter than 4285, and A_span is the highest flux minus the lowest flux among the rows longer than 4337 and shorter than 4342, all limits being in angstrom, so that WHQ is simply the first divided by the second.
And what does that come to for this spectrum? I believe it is -1.4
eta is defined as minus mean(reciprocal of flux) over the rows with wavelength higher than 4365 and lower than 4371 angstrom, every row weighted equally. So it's -0.050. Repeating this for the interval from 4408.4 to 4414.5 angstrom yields -0.051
